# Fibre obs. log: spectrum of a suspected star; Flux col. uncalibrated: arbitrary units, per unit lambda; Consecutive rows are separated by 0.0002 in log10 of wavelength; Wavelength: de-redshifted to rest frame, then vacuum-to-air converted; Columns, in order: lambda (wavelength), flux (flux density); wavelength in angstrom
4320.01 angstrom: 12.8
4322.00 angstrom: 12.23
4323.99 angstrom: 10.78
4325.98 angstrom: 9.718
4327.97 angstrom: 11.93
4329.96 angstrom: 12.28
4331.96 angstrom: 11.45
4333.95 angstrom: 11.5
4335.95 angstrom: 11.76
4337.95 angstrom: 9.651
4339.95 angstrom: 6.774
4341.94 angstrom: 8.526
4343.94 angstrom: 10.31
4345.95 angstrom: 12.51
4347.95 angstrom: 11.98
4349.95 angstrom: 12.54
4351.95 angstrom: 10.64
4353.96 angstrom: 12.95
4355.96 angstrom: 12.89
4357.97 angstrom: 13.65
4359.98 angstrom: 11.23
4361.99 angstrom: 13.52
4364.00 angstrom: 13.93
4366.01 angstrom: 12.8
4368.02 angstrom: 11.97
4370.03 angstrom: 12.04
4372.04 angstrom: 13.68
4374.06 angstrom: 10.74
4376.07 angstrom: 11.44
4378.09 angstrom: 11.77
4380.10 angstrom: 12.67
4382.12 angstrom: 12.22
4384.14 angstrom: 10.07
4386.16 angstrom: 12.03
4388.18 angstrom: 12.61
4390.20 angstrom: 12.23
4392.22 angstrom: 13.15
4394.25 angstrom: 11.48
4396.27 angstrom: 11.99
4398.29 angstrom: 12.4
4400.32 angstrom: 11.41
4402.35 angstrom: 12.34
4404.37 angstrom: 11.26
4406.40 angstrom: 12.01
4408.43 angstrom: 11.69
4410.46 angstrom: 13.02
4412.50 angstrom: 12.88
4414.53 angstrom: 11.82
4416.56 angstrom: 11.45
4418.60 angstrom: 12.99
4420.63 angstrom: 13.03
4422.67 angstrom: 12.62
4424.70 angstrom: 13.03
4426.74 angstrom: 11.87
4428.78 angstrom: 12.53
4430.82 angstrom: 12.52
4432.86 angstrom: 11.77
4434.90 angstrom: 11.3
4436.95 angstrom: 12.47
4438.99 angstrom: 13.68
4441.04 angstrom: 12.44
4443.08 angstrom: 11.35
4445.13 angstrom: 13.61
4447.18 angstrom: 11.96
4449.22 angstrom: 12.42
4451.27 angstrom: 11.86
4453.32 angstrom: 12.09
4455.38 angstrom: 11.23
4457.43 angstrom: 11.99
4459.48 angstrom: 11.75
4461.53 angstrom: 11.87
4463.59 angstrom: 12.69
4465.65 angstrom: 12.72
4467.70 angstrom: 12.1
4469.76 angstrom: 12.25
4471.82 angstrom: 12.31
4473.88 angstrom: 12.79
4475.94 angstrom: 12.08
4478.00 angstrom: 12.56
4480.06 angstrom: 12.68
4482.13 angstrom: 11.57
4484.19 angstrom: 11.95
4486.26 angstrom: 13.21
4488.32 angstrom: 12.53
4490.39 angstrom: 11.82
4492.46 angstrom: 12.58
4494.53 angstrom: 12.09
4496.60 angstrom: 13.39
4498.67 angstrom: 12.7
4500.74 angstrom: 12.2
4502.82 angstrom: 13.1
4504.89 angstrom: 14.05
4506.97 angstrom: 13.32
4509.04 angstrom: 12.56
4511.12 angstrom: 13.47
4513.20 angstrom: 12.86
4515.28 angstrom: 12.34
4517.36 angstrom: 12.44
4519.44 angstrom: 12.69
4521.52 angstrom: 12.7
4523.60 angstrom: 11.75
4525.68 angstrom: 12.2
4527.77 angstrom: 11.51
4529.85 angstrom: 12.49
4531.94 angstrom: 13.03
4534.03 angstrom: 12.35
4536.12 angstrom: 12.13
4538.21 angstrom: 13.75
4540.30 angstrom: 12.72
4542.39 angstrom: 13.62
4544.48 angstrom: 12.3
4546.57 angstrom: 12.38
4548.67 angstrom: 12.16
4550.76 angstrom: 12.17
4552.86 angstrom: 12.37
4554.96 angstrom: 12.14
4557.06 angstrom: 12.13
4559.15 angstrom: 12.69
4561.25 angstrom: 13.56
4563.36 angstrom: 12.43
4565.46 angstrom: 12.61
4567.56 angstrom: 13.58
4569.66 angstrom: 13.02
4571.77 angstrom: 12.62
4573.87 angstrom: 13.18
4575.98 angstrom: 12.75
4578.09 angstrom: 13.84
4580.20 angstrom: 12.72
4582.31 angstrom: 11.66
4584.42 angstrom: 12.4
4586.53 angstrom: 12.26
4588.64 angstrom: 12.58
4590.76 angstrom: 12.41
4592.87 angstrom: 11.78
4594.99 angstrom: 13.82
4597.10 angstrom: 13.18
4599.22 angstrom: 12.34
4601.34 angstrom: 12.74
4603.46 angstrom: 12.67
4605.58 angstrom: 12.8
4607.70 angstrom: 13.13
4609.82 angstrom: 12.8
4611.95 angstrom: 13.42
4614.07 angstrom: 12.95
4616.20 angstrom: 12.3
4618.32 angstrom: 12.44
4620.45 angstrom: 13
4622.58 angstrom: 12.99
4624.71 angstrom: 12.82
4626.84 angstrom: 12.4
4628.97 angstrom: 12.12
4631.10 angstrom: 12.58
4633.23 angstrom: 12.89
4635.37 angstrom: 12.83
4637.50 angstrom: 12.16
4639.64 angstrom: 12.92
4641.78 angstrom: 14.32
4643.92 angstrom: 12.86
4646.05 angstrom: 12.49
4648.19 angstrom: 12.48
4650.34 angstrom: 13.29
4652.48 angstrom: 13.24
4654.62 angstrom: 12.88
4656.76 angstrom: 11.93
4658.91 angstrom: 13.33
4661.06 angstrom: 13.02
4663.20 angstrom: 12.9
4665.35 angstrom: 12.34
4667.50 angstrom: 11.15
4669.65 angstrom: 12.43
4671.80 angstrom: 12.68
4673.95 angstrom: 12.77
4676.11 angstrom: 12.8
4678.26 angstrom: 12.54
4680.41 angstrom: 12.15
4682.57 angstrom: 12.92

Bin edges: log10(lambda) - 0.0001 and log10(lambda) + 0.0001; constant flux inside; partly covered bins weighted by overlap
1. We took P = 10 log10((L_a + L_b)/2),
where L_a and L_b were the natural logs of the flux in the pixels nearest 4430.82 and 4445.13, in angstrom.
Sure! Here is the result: 4.10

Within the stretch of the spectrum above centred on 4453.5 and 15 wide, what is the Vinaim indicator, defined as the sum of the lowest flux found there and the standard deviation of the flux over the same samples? 11.6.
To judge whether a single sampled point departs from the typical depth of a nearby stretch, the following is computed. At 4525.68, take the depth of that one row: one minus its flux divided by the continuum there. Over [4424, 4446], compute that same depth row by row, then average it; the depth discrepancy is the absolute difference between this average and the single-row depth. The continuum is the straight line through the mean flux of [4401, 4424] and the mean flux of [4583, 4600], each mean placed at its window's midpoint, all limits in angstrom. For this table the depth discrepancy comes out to 0.03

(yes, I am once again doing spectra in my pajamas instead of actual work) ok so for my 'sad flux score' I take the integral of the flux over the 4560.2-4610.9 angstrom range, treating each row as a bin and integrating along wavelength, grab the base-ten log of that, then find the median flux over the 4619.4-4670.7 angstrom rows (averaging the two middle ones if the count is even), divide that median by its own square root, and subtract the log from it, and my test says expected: 0.772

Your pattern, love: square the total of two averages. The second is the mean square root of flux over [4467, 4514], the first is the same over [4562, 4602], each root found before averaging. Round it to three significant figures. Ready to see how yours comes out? 50.7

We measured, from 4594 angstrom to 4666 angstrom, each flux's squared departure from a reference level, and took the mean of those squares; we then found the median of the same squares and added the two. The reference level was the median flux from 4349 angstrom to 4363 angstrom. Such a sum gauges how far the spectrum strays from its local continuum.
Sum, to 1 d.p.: 0.3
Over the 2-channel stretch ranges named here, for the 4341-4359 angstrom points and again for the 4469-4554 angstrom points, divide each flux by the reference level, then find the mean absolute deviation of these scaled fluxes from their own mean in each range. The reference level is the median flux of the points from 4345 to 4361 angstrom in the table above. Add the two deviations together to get 0.139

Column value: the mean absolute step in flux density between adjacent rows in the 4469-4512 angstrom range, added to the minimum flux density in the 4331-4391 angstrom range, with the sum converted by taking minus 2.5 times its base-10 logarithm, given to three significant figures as -2.18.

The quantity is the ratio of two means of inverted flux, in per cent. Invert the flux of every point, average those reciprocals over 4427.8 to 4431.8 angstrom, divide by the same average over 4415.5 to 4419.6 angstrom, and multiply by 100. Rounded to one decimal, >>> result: 97.2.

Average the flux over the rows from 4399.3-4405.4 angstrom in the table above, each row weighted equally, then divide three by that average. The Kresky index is 0.257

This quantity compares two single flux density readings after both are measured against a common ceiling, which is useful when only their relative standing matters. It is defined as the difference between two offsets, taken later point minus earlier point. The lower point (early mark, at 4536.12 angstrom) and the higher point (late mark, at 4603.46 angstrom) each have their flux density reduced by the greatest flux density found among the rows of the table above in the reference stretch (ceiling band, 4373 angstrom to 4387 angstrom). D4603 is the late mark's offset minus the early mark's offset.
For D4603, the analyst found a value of 0.5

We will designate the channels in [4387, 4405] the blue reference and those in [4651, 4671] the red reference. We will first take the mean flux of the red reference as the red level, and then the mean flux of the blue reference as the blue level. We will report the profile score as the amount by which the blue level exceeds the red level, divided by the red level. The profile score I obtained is -0.038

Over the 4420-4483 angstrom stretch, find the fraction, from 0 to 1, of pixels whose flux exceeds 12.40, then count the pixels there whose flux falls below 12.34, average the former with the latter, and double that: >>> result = 16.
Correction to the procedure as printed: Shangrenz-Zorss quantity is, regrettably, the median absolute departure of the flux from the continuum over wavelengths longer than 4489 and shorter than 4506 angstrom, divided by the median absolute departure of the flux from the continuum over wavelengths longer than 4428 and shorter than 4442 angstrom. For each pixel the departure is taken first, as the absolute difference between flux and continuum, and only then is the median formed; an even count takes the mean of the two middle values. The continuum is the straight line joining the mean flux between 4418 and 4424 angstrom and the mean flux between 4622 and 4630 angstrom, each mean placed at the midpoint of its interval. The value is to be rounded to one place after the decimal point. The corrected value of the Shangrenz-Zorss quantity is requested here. 1.4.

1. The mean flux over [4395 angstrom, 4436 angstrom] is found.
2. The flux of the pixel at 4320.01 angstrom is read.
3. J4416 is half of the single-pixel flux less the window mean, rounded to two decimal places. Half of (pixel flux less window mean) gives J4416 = 0.30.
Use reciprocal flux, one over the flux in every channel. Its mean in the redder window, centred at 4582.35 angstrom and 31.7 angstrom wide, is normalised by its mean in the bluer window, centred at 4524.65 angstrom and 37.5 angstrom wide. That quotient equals 0.99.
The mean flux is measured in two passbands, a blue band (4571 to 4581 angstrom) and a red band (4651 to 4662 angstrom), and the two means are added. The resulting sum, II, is 25.9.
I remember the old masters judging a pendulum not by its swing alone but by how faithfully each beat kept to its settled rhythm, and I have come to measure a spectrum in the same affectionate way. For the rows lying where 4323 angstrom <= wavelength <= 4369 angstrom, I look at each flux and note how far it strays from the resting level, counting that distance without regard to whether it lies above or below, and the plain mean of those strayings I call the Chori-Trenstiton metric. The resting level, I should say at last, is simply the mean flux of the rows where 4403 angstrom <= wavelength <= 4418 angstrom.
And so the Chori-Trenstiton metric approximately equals 1.3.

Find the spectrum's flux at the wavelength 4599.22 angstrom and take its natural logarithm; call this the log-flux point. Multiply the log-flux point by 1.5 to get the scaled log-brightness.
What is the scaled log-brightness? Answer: 3.77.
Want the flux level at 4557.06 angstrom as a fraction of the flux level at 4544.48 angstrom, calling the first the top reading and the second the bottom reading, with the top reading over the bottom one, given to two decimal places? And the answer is 0.99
